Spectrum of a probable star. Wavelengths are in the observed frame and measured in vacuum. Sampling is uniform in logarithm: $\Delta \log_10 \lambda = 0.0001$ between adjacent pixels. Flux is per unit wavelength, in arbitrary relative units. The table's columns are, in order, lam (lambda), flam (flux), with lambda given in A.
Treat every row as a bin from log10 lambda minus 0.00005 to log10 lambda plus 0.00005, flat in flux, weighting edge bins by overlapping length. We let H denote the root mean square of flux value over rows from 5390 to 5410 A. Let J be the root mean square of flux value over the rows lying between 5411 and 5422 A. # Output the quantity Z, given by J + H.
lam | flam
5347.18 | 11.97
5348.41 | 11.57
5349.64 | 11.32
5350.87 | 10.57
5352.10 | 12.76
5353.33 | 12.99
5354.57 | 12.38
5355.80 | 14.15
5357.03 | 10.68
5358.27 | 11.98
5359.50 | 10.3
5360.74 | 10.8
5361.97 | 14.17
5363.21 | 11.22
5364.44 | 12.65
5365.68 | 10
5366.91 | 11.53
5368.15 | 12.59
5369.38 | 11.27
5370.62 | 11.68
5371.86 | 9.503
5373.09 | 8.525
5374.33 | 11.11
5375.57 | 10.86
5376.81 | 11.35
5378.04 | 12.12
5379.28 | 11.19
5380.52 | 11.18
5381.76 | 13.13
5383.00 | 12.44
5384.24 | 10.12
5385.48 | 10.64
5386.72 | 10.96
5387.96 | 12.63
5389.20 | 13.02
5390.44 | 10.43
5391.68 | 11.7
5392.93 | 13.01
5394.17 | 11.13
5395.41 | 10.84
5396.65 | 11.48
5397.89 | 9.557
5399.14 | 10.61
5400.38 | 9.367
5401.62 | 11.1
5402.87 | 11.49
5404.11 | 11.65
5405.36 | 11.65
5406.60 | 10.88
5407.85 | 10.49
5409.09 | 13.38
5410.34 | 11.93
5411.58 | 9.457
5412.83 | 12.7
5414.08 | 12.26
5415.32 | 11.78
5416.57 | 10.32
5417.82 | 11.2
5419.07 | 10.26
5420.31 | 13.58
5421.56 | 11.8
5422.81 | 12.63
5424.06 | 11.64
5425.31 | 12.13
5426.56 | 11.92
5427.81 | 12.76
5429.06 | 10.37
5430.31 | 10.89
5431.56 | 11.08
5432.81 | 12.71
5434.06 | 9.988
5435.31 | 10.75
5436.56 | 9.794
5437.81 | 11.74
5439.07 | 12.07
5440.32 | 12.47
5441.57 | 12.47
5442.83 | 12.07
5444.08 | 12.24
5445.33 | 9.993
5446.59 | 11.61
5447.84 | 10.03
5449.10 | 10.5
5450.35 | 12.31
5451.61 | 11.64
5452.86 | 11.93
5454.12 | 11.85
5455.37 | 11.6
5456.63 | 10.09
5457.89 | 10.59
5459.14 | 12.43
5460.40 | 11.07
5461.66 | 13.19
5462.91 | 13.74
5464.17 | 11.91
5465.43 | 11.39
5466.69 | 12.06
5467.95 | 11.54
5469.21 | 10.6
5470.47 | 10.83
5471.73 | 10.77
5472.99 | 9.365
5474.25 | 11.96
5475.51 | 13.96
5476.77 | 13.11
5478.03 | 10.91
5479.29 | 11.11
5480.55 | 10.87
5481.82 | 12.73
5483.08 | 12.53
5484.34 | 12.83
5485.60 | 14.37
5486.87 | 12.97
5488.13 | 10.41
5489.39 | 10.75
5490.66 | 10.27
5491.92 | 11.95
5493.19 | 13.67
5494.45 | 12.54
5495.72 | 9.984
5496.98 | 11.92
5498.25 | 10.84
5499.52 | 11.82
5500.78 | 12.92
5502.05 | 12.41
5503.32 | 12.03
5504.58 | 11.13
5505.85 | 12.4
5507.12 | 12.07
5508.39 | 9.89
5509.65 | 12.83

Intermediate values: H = 11.2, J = 11.6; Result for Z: 22.8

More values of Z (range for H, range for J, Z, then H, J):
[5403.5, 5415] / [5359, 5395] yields 23.1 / 11.7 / 11.5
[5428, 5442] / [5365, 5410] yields 22.6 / 11.3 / 11.3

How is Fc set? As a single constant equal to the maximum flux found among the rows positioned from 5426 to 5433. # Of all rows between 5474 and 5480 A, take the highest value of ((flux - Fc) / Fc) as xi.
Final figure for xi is 0.09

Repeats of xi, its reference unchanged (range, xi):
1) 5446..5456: -0.04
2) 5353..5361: 0.11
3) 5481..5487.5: 0.13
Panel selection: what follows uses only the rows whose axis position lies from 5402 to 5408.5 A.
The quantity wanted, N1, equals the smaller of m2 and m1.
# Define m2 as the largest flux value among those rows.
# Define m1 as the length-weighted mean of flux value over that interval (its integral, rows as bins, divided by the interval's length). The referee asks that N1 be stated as 11.2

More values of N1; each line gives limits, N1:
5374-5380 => 11.3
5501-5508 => 12.0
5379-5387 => 11.4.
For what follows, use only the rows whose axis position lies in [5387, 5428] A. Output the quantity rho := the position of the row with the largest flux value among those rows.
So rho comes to 5420.31 A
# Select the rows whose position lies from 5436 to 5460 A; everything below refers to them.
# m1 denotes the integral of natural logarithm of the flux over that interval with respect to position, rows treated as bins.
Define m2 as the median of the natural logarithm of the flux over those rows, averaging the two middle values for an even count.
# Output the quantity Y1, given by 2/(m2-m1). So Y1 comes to -0.036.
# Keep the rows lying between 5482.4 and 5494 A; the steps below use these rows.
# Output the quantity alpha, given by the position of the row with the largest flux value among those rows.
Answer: 5485.60 A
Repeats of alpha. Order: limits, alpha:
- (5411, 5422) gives 5420.31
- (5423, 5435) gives 5427.81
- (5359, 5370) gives 5361.97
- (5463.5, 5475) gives 5466.69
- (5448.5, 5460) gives 5459.14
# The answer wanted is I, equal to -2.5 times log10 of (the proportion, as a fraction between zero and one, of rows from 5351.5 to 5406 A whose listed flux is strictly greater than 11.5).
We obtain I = 0.91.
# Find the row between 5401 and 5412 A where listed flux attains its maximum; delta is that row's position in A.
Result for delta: 5409.09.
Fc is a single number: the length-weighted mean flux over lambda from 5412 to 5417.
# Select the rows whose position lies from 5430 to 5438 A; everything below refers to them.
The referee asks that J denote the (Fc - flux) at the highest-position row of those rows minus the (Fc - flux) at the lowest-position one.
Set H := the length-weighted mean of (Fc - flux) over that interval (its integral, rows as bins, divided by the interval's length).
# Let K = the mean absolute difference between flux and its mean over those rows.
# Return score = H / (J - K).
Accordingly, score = -0.48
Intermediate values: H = 0.76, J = -0.85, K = 0.73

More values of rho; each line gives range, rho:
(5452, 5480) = 5475.51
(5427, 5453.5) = 5427.81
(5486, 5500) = 5493.19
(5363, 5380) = 5364.44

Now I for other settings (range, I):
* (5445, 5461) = 0.67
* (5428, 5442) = 0.86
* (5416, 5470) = 0.55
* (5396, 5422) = 0.92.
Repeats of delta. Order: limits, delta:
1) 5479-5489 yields 5485.60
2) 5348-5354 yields 5353.33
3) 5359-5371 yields 5361.97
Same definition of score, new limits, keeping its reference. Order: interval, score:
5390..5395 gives -0.09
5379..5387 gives -0.55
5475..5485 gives -3.27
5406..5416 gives -0.06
